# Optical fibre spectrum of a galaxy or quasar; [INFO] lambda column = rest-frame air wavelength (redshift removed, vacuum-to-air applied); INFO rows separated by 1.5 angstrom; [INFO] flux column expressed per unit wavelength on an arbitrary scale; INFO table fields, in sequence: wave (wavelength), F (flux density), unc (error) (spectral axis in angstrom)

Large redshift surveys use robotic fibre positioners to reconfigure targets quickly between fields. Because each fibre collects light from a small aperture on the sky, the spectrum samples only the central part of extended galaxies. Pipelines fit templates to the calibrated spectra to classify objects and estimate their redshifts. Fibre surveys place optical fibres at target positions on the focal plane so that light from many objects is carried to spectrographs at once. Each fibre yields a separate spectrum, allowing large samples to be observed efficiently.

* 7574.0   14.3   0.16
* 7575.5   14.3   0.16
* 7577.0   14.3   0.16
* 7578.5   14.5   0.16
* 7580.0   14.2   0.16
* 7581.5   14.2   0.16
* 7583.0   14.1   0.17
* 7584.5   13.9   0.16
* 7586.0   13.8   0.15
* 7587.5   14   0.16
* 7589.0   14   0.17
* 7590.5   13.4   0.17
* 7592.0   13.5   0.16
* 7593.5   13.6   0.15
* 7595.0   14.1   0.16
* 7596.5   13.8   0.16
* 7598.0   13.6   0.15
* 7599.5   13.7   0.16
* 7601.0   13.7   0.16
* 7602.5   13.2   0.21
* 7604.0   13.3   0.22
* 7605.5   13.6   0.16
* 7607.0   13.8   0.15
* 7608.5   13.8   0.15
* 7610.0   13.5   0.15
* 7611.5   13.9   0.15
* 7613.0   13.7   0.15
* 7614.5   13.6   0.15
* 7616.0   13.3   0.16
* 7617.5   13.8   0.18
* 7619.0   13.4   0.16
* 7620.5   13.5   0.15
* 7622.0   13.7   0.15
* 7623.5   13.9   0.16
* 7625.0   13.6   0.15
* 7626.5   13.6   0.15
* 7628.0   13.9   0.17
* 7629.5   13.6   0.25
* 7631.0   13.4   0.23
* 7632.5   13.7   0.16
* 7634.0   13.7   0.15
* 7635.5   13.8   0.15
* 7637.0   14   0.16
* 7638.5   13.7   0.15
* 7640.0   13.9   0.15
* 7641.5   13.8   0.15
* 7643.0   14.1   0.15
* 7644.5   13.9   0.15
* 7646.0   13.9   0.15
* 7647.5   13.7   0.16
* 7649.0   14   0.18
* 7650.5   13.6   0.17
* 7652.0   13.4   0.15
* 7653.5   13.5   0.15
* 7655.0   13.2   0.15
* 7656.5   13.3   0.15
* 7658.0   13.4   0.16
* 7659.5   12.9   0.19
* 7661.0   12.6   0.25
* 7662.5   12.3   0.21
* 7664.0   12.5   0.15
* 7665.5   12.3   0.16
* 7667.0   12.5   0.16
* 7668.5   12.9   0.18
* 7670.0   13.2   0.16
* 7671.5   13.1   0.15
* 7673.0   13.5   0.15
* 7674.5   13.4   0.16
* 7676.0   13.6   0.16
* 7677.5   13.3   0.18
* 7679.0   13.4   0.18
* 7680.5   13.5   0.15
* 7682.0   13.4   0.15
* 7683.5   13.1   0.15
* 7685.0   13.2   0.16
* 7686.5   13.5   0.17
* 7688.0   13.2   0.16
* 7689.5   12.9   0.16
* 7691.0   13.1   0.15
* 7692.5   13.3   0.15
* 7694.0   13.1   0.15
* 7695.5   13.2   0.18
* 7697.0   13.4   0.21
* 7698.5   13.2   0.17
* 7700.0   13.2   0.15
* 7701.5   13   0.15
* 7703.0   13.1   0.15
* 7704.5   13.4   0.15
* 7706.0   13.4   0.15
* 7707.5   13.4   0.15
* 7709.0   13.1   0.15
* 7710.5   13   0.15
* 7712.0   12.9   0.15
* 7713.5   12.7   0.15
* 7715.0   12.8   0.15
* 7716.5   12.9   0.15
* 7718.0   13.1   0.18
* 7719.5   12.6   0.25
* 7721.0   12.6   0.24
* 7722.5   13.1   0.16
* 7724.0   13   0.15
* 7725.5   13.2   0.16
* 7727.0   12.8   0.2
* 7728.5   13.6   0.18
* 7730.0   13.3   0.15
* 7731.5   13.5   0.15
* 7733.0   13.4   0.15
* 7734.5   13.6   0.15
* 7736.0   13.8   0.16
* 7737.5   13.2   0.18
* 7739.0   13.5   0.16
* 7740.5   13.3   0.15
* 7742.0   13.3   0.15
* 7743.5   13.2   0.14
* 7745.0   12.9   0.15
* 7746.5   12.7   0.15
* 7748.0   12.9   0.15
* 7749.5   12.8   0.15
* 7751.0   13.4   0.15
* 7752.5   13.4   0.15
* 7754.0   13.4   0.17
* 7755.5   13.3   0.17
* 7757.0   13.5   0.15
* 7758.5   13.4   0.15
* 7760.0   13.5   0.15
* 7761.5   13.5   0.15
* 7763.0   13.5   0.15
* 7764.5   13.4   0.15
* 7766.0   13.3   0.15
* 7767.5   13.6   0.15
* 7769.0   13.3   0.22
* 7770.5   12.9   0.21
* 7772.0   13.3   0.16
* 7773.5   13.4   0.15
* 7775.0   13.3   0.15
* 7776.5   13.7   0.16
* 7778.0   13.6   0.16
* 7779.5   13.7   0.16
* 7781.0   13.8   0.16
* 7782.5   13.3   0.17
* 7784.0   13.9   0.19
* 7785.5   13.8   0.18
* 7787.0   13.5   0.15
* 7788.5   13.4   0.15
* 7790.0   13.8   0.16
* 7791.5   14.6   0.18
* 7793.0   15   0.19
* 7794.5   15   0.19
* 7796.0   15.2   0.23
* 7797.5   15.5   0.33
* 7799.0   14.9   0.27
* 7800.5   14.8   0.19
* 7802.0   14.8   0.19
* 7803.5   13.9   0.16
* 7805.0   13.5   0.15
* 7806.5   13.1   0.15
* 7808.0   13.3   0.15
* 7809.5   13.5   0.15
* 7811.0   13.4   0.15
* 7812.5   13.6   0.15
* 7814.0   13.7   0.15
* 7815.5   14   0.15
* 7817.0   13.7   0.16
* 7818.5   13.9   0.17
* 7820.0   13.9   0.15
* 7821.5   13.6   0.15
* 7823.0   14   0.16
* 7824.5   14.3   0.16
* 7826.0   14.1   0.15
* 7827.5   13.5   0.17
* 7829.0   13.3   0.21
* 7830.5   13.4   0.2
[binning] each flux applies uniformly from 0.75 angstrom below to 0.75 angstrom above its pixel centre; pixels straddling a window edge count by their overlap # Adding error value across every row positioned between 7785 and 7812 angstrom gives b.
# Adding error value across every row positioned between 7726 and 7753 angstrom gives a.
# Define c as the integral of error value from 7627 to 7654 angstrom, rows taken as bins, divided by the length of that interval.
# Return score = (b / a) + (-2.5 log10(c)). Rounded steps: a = 2.82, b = 3.32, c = 0.166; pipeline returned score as 3.13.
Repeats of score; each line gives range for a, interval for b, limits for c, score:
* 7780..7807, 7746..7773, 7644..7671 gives 2.78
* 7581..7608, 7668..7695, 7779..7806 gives 2.77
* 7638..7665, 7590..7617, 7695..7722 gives 2.92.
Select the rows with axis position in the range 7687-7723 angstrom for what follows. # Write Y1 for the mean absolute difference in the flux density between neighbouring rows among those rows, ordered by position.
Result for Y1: 0.18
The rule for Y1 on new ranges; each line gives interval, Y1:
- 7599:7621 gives 0.24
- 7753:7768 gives 0.11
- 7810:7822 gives 0.20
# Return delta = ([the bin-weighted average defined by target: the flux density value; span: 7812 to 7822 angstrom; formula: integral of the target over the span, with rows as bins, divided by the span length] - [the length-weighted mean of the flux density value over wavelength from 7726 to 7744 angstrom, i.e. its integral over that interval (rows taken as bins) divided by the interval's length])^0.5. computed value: 0.64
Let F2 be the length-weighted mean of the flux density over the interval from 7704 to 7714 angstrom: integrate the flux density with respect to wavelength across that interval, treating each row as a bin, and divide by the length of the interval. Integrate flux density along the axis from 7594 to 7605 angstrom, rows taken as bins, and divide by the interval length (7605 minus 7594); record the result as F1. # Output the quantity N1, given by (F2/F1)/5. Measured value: 0.193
